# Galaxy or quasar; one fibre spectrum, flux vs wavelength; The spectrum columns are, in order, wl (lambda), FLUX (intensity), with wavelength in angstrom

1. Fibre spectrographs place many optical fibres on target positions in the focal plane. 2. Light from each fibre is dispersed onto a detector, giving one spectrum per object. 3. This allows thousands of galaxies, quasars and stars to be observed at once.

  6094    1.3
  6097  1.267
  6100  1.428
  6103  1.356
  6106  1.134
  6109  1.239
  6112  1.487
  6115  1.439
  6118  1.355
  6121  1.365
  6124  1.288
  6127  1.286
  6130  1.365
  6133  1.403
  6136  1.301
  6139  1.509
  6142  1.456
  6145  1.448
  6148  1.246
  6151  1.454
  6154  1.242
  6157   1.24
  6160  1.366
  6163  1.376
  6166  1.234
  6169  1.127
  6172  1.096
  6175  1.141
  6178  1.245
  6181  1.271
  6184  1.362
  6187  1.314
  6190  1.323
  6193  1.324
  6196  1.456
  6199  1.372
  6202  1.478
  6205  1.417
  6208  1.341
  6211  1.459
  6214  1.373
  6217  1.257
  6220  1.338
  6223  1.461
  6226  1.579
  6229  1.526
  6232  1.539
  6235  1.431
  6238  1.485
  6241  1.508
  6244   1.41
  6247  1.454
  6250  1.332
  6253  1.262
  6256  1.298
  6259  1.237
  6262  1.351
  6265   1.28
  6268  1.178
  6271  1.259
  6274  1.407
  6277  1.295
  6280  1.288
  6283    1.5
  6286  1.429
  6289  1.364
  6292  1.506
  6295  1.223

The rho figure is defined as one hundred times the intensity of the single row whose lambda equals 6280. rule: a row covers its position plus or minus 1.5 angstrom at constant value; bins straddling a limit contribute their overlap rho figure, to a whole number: 129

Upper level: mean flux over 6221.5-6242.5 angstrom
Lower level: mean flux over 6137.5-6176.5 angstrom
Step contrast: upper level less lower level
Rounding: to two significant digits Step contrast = 0.20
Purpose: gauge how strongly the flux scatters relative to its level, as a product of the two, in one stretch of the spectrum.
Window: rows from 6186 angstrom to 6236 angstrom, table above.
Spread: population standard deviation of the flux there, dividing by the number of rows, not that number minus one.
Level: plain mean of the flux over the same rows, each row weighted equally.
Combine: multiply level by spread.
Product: 0.124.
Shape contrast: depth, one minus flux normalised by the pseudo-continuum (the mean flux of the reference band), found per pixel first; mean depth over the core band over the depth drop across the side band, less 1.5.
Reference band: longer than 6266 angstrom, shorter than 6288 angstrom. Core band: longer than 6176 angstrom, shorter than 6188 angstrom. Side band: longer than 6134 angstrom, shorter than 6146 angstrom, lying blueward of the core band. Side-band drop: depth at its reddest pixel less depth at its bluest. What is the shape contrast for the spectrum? -1.8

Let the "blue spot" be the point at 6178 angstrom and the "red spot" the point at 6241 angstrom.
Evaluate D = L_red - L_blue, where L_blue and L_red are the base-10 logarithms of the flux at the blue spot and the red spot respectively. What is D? 0.08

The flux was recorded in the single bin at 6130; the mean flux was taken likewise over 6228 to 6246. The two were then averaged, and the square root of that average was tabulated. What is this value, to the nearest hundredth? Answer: 1.19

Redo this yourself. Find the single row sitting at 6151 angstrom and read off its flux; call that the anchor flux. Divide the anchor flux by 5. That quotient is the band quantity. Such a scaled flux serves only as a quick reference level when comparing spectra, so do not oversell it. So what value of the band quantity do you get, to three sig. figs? 0.291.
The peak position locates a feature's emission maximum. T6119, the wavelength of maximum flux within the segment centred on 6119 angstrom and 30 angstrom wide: 6112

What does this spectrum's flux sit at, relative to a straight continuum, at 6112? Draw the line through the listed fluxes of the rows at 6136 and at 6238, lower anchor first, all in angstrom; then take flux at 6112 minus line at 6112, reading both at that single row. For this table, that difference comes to 0.23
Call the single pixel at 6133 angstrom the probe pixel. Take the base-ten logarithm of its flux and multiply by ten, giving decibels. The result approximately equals 1.5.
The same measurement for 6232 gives 1.9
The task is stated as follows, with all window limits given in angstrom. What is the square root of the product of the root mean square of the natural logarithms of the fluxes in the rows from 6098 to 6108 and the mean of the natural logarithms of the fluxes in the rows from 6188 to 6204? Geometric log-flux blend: 0.303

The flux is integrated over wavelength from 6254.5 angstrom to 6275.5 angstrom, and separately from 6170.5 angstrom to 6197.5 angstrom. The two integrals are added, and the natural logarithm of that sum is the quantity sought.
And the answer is 4.12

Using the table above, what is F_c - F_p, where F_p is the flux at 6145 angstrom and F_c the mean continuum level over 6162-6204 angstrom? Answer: -0.15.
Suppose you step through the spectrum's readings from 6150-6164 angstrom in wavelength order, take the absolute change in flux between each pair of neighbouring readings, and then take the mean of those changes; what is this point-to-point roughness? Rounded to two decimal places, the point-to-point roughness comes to 0.09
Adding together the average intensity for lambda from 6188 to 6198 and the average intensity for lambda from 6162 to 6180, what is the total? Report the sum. 2.57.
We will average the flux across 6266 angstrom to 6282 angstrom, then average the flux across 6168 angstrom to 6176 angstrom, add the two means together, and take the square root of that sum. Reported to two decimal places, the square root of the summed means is 1.55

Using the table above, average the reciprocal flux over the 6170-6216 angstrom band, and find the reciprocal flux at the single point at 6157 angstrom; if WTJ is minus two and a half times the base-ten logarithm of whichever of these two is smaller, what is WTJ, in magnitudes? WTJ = 0.30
